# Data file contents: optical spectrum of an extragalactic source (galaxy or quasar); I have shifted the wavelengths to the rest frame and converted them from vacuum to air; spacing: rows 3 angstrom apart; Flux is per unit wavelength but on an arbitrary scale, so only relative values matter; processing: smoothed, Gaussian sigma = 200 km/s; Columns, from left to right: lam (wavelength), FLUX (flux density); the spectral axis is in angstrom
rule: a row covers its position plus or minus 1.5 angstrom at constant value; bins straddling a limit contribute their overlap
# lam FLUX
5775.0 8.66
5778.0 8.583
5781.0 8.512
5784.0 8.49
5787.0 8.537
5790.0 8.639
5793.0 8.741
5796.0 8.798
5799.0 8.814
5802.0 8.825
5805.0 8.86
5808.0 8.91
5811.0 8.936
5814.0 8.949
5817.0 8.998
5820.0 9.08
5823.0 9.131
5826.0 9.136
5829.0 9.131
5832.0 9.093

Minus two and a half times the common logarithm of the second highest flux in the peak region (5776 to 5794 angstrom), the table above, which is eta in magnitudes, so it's -2.34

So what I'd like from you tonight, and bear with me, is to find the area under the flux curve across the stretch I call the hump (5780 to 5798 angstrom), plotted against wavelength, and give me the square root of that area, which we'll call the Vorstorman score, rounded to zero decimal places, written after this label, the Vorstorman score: 12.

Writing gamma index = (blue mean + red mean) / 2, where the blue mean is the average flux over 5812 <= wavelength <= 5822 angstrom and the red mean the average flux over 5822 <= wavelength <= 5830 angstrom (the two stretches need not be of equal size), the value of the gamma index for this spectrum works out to 9.07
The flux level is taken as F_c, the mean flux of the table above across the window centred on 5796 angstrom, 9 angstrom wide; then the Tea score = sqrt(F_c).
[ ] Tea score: 2.96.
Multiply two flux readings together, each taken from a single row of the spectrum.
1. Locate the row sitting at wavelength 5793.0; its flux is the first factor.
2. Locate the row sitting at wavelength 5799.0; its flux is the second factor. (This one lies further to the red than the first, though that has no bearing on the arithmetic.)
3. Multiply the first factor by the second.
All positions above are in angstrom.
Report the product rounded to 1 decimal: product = 77.0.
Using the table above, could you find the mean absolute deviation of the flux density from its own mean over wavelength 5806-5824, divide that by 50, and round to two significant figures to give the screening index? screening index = 0.0014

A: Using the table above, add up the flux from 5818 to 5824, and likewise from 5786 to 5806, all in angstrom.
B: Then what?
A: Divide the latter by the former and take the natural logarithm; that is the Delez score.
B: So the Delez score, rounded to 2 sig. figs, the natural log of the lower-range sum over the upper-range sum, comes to 1.2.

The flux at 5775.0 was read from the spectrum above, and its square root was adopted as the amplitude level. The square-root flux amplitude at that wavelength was 2.94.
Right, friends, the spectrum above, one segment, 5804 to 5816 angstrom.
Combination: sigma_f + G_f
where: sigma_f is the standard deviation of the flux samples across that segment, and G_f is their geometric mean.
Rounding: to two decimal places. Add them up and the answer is 8.95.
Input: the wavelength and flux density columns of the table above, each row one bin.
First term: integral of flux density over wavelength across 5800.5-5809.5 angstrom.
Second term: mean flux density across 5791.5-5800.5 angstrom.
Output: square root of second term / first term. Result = 0.332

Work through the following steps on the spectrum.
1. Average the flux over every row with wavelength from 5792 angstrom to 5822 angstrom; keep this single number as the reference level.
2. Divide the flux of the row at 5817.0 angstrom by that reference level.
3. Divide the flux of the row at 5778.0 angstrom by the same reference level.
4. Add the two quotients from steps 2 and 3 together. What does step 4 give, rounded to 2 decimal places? 1.98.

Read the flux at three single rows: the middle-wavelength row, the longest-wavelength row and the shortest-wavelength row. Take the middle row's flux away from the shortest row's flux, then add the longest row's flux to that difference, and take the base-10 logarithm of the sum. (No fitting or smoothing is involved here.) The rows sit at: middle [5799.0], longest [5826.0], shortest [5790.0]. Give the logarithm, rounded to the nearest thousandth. 0.952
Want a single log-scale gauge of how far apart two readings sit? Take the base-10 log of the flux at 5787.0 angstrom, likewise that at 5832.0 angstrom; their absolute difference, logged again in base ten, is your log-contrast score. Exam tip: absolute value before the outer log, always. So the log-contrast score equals -1.56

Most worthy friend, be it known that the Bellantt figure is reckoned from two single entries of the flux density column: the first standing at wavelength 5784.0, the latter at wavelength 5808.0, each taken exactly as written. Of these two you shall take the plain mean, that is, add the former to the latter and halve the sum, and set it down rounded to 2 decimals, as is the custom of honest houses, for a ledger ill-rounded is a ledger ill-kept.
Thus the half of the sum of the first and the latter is 8.70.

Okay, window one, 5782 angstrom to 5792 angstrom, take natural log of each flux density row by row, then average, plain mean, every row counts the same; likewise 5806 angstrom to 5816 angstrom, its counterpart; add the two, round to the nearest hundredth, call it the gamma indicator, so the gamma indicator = 4.34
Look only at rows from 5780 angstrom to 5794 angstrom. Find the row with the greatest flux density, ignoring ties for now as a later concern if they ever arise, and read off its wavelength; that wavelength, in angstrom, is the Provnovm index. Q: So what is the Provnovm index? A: 5793.0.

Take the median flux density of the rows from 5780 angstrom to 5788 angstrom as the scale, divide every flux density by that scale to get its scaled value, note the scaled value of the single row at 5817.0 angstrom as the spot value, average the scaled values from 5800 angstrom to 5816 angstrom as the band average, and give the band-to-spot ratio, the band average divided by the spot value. 0.989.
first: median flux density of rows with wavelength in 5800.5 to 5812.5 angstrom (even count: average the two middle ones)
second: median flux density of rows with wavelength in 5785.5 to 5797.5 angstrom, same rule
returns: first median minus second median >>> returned 0.195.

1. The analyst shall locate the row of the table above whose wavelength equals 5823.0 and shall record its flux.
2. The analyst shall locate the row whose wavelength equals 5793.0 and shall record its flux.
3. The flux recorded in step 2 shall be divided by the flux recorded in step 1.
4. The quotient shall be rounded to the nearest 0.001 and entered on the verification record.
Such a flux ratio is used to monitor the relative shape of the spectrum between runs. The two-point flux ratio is 0.957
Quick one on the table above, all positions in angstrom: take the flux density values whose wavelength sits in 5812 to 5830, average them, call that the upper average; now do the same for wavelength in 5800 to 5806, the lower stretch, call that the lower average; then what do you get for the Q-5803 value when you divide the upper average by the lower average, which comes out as 1.03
